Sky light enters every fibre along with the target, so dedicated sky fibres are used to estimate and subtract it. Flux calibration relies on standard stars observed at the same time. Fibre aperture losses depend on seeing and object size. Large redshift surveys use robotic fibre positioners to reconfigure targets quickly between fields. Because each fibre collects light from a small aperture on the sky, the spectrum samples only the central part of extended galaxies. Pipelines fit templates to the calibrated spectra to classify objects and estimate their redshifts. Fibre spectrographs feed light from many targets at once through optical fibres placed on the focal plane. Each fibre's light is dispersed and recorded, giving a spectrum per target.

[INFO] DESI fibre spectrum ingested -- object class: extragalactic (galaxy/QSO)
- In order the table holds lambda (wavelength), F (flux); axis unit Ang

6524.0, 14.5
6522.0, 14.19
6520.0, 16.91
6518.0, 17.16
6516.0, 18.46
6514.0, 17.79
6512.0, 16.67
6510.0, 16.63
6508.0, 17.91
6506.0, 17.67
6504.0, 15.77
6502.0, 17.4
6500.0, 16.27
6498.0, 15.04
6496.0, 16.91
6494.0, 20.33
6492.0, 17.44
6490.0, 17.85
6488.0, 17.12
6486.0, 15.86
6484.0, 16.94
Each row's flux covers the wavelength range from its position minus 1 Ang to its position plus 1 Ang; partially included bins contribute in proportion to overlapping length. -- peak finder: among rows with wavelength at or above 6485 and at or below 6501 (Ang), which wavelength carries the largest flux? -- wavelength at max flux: 6494.0 Ang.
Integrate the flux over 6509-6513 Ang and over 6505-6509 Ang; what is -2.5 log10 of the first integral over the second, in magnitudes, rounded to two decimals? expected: 0.07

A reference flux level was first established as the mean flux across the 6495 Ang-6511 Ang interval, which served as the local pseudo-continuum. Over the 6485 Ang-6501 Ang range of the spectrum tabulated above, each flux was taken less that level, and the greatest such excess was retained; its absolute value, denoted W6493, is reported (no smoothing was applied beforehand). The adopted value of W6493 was 3.6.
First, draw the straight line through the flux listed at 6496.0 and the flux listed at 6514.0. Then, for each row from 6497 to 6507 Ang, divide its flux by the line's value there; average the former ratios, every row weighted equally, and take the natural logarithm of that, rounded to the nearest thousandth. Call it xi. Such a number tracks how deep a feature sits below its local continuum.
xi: -0.046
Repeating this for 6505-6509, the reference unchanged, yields 0.019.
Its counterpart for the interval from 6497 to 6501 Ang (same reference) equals -0.086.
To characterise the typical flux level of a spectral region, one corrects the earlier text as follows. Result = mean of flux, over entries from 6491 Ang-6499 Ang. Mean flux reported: 17.4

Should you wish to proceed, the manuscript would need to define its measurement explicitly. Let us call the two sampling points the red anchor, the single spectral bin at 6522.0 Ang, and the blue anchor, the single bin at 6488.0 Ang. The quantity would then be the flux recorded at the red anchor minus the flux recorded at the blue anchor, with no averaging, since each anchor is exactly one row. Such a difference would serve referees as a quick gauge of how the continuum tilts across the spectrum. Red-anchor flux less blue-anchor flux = -2.9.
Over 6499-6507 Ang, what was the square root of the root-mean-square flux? 4.10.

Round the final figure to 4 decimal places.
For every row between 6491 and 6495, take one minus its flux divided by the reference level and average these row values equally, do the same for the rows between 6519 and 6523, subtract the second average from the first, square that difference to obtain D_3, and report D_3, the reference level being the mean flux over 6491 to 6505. 0.0384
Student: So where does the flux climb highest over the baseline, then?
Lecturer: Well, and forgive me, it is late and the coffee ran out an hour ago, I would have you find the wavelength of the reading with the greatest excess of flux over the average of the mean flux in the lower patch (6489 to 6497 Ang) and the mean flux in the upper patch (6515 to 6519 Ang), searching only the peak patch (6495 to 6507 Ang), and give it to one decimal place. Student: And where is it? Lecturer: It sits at 6506.0 Ang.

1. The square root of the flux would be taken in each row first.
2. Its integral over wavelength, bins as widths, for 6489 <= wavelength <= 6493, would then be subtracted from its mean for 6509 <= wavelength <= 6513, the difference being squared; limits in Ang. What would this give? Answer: 162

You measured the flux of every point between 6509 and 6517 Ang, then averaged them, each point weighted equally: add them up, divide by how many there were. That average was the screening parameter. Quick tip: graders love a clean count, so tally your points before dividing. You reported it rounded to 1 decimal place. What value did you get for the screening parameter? 17.4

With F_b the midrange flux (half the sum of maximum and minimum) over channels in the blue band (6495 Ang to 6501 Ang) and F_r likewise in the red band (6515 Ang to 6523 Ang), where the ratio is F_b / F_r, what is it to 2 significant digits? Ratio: 0.98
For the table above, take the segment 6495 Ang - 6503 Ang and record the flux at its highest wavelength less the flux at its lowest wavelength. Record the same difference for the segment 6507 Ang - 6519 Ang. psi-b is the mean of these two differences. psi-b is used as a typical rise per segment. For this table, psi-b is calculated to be -0.13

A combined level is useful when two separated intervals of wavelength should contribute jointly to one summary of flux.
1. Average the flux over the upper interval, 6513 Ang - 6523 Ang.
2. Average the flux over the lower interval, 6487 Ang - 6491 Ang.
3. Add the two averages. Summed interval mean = 34.4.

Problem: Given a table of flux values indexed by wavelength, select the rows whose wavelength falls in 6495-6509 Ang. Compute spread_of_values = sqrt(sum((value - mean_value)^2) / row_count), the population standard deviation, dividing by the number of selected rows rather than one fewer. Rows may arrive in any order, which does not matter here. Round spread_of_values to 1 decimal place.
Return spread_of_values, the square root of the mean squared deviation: 1.0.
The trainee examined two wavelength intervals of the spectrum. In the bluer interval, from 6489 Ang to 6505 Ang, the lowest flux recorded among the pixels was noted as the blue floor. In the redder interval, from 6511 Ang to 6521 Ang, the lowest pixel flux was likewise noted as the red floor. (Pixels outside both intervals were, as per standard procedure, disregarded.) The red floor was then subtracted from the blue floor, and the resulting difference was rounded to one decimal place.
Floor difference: -1.6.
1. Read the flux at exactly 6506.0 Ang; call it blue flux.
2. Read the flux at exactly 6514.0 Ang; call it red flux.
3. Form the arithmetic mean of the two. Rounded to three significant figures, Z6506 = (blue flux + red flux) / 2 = 17.7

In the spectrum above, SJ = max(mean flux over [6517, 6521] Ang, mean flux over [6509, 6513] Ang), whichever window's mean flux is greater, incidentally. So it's 17.0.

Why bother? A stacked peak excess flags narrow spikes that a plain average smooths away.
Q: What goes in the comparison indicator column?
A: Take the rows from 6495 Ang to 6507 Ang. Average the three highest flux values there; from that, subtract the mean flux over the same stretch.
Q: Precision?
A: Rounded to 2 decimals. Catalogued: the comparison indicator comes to 0.82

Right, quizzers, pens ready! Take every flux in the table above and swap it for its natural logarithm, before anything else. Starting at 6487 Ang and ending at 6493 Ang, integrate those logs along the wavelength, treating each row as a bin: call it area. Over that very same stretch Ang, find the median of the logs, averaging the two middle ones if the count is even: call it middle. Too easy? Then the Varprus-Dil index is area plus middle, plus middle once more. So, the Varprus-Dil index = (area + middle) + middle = 22.9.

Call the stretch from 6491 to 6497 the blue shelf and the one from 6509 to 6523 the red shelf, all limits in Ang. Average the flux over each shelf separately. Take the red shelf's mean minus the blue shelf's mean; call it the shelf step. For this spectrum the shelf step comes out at -1.4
